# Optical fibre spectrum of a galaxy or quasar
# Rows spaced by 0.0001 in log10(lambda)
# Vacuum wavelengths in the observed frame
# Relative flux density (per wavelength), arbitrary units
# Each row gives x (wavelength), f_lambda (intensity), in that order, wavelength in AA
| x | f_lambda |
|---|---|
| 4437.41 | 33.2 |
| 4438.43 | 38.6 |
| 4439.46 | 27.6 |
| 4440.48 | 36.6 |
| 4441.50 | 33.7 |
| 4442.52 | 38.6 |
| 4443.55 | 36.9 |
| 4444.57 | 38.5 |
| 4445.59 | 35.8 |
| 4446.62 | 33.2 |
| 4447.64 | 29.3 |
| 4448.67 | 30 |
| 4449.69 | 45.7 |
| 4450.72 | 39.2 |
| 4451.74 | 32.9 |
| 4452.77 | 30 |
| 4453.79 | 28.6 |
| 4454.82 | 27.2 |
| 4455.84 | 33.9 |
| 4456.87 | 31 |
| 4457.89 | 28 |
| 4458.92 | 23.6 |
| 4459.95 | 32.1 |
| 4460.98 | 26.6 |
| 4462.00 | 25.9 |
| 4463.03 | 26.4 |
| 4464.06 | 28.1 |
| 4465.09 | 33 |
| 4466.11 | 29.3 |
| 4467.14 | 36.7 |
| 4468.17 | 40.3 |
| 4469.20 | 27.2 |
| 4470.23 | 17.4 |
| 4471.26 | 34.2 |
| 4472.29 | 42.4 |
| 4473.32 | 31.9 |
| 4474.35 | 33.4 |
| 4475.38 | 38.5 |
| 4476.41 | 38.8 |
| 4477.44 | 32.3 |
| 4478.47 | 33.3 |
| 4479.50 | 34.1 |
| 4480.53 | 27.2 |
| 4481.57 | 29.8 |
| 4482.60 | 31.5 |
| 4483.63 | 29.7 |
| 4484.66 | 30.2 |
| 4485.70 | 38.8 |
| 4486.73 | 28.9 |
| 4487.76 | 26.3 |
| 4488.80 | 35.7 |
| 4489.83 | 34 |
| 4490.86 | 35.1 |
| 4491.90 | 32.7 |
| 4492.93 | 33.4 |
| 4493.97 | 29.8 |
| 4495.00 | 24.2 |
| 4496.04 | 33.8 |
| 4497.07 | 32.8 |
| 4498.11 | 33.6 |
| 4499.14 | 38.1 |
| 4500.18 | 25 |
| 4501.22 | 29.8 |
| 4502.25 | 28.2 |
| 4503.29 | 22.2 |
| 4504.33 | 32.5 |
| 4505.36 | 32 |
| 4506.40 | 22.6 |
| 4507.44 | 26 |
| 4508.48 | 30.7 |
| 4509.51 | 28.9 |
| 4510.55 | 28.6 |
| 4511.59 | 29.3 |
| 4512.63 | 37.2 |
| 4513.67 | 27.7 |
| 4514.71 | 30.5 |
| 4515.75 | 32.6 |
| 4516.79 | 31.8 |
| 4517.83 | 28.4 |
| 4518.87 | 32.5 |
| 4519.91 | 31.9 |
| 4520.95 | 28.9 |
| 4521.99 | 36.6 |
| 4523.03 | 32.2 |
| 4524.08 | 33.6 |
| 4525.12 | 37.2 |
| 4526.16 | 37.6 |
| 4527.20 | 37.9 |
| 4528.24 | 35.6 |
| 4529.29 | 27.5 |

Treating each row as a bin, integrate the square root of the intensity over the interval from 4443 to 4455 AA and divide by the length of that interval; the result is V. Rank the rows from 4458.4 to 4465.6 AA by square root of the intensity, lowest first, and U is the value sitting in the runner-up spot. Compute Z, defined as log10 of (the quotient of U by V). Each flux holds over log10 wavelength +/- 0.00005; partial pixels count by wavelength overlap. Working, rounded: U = 5.09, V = 5.82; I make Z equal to -0.058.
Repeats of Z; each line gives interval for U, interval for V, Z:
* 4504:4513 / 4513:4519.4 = -0.036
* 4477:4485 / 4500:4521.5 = 0.002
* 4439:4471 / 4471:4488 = -0.073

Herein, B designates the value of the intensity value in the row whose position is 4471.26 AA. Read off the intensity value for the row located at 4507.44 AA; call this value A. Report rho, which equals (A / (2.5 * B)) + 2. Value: 2.30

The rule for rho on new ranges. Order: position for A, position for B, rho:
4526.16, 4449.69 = 2.33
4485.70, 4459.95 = 2.48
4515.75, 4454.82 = 2.48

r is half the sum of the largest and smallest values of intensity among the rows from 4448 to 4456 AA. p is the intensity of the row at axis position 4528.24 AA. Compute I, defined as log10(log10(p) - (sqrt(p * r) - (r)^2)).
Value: 3.11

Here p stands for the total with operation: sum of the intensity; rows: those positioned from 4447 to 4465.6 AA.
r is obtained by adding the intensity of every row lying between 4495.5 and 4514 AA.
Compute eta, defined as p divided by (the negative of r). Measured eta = -1.02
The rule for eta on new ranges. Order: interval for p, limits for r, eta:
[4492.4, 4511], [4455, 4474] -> -0.97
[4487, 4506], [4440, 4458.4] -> -0.92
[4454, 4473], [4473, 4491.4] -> -0.92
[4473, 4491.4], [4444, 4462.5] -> -1.03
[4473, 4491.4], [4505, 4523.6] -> -1.07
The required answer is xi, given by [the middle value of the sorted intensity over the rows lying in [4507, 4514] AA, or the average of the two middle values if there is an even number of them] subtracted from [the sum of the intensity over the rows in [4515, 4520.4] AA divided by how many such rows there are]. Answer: 2.5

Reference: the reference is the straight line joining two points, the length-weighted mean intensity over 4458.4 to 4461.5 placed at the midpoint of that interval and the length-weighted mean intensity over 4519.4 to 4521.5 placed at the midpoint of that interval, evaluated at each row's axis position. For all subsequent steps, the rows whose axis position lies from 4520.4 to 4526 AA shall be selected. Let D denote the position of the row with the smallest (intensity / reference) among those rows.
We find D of 4520.95 AA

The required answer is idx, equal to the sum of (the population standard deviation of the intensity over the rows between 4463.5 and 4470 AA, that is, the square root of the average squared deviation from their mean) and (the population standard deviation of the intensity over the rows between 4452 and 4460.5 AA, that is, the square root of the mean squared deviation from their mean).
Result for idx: 7.8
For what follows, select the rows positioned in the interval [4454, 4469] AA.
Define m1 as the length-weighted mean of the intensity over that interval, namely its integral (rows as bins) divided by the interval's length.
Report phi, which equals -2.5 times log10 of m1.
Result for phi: -3.69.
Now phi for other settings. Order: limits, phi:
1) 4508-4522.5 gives -3.73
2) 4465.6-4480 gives -3.81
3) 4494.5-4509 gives -3.67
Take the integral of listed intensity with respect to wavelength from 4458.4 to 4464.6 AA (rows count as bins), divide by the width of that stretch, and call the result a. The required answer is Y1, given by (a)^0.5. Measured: 5.21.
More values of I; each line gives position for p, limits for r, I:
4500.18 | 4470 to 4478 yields 2.94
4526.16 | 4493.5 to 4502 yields 2.97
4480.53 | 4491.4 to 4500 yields 2.97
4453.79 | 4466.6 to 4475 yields 2.94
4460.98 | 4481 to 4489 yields 3.01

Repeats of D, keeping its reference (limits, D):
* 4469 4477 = 4470.23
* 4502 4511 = 4503.29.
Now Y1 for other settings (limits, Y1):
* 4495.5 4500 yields 5.81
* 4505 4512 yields 5.31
